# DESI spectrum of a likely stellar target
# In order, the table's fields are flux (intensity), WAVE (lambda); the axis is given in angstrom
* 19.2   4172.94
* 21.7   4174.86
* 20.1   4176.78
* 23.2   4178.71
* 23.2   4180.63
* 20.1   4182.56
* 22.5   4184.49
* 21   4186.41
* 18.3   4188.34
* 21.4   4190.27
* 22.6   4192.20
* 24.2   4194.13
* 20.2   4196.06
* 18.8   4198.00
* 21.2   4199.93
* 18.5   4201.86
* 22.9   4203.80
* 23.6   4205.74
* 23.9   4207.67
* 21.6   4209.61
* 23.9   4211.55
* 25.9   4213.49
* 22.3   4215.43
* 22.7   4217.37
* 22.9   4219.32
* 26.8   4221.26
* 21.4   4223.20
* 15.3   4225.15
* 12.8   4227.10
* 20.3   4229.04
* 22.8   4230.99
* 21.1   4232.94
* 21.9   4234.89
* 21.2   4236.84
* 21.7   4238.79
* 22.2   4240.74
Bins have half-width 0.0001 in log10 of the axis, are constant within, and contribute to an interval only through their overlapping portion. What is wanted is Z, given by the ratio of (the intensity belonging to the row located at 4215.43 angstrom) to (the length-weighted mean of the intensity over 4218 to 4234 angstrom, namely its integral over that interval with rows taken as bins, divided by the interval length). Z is 1.09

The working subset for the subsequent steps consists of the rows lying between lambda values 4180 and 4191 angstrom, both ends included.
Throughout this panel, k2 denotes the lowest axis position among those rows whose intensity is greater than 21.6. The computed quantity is 4180.63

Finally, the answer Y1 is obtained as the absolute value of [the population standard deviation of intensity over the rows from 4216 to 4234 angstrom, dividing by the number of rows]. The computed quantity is 4.0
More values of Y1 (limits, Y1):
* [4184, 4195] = 1.8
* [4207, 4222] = 1.7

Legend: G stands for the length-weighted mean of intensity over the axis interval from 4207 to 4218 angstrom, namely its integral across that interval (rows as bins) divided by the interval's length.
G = 23.4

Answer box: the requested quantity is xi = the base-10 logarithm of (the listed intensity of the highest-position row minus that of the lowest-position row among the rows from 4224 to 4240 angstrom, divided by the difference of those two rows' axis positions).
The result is -0.3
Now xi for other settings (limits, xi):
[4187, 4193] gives 0.0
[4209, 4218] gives -0.8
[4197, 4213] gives -0.4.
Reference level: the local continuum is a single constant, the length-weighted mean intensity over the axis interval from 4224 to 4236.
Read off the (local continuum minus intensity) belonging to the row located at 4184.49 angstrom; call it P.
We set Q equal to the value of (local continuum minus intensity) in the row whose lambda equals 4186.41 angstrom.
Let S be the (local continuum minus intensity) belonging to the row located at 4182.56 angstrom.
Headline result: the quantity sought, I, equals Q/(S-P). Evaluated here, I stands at -0.8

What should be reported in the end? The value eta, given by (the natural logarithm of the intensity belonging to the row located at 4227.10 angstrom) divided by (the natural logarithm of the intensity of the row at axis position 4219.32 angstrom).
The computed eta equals 0.81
